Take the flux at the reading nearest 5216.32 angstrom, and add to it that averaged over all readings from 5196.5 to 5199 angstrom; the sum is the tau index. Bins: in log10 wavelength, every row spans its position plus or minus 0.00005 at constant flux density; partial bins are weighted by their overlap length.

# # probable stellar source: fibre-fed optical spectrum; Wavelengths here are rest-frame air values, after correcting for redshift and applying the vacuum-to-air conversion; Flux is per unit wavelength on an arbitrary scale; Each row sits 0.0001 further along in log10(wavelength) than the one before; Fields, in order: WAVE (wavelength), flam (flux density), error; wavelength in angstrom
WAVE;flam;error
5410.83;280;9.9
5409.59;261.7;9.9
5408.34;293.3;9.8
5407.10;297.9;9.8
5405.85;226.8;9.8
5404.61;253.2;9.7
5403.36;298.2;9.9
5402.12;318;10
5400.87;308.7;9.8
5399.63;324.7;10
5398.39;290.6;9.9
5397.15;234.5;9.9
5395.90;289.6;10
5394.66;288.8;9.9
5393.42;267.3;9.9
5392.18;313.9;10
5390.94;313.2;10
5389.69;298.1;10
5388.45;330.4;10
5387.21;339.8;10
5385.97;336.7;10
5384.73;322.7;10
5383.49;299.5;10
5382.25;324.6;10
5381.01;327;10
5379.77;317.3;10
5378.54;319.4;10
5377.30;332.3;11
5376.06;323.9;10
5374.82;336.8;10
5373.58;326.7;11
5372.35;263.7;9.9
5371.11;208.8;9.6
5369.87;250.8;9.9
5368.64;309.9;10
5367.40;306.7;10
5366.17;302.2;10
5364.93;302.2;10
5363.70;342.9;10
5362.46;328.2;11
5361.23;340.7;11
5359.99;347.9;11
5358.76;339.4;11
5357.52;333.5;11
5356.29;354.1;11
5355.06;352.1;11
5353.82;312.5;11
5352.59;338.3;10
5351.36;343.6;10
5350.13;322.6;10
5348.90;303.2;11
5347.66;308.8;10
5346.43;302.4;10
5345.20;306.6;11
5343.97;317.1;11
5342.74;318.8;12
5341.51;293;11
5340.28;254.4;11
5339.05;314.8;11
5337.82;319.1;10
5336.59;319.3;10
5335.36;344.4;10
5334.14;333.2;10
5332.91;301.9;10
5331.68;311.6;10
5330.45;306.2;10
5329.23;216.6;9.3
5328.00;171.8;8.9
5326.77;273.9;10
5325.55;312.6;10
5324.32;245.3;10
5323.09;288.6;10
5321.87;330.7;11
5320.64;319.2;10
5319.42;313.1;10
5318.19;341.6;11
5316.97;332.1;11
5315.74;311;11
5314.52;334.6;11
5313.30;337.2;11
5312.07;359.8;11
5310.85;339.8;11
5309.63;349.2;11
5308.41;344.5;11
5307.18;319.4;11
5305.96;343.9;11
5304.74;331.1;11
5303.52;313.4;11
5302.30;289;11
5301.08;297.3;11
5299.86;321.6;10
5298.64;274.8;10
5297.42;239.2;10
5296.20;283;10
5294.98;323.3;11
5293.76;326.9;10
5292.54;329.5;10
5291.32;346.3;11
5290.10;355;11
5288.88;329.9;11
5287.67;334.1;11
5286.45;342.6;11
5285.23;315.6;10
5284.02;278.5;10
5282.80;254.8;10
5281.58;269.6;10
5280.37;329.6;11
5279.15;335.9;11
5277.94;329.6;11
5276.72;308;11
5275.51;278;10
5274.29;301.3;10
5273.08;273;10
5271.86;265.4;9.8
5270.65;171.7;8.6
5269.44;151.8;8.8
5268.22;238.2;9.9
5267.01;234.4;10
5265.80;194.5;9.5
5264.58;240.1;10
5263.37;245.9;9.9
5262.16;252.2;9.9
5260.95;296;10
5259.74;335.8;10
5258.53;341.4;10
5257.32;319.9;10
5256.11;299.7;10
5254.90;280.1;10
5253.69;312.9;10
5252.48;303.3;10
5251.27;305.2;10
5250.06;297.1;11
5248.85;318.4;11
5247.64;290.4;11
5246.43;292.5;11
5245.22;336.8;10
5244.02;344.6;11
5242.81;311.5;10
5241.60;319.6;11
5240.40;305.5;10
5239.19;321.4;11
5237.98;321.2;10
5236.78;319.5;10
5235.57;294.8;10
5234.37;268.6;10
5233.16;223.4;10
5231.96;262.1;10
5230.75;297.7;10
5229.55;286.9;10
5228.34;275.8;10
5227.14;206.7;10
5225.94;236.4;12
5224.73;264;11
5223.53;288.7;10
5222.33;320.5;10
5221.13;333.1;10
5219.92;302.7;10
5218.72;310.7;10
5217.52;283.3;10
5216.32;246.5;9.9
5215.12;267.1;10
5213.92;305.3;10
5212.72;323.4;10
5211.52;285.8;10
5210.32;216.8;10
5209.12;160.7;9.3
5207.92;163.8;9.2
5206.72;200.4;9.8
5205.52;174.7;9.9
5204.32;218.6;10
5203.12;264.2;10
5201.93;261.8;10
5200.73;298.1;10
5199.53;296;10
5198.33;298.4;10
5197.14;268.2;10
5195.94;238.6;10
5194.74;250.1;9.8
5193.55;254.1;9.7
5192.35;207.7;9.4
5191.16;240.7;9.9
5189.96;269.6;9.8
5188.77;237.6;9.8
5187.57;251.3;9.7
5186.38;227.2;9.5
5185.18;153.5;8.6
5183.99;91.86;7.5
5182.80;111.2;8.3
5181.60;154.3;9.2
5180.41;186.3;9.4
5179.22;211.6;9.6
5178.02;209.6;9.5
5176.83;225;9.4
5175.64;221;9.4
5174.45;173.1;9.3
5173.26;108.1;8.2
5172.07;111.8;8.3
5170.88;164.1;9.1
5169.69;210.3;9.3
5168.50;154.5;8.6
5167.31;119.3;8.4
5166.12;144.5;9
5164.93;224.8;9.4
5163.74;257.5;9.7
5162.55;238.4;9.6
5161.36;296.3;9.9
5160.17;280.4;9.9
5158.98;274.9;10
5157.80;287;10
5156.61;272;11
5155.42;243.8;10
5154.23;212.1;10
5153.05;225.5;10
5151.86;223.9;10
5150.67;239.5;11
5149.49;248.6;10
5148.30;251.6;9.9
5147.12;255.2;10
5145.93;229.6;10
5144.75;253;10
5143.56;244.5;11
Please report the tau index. 530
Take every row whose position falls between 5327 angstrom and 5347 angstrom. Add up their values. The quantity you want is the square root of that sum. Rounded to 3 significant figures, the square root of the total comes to 68.8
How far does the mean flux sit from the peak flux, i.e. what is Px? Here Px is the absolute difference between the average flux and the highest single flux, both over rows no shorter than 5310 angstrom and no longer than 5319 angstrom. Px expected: 23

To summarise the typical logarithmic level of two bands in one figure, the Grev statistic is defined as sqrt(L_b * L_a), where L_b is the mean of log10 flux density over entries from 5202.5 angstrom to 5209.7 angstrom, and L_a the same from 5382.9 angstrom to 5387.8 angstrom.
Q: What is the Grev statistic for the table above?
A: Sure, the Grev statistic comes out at 2.40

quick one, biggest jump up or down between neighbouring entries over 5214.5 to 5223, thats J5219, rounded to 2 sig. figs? 37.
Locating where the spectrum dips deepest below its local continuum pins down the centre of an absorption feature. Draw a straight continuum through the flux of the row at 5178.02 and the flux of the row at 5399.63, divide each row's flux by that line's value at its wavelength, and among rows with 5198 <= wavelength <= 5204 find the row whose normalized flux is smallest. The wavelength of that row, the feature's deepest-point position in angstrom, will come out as 5201.93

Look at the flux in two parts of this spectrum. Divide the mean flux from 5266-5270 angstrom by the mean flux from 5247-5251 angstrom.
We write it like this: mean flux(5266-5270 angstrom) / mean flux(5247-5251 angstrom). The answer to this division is 0.69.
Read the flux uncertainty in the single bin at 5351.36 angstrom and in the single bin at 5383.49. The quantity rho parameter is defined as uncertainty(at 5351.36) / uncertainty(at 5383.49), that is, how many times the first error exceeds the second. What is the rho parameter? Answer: 1.00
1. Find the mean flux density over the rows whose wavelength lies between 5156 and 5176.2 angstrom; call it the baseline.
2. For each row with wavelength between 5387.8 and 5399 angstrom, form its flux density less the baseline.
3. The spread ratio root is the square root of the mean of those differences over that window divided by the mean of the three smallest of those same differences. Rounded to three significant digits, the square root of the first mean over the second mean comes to 1.23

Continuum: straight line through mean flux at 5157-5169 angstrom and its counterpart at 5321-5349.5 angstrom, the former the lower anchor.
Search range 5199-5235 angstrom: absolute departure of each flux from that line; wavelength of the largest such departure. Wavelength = 5209.12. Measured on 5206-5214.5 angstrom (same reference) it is 5209.12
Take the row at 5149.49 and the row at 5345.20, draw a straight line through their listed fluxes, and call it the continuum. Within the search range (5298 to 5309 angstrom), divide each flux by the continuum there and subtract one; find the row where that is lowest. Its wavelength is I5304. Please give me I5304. 5298.64 angstrom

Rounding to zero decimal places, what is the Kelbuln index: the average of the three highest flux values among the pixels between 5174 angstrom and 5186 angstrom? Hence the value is 219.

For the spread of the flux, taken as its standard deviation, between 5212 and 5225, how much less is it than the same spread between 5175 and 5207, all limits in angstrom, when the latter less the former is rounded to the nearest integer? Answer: 25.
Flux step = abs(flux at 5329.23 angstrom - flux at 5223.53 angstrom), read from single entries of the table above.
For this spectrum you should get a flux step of 72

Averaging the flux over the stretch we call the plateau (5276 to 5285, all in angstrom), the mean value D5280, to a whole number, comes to 301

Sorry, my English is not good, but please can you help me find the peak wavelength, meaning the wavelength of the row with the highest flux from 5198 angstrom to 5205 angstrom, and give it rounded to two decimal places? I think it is 5198.33 angstrom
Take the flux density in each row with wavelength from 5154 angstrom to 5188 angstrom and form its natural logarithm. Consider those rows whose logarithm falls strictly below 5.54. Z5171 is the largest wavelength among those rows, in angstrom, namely 5187.57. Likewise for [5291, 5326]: 5324.32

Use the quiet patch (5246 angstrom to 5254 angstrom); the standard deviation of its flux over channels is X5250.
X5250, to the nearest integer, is 10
